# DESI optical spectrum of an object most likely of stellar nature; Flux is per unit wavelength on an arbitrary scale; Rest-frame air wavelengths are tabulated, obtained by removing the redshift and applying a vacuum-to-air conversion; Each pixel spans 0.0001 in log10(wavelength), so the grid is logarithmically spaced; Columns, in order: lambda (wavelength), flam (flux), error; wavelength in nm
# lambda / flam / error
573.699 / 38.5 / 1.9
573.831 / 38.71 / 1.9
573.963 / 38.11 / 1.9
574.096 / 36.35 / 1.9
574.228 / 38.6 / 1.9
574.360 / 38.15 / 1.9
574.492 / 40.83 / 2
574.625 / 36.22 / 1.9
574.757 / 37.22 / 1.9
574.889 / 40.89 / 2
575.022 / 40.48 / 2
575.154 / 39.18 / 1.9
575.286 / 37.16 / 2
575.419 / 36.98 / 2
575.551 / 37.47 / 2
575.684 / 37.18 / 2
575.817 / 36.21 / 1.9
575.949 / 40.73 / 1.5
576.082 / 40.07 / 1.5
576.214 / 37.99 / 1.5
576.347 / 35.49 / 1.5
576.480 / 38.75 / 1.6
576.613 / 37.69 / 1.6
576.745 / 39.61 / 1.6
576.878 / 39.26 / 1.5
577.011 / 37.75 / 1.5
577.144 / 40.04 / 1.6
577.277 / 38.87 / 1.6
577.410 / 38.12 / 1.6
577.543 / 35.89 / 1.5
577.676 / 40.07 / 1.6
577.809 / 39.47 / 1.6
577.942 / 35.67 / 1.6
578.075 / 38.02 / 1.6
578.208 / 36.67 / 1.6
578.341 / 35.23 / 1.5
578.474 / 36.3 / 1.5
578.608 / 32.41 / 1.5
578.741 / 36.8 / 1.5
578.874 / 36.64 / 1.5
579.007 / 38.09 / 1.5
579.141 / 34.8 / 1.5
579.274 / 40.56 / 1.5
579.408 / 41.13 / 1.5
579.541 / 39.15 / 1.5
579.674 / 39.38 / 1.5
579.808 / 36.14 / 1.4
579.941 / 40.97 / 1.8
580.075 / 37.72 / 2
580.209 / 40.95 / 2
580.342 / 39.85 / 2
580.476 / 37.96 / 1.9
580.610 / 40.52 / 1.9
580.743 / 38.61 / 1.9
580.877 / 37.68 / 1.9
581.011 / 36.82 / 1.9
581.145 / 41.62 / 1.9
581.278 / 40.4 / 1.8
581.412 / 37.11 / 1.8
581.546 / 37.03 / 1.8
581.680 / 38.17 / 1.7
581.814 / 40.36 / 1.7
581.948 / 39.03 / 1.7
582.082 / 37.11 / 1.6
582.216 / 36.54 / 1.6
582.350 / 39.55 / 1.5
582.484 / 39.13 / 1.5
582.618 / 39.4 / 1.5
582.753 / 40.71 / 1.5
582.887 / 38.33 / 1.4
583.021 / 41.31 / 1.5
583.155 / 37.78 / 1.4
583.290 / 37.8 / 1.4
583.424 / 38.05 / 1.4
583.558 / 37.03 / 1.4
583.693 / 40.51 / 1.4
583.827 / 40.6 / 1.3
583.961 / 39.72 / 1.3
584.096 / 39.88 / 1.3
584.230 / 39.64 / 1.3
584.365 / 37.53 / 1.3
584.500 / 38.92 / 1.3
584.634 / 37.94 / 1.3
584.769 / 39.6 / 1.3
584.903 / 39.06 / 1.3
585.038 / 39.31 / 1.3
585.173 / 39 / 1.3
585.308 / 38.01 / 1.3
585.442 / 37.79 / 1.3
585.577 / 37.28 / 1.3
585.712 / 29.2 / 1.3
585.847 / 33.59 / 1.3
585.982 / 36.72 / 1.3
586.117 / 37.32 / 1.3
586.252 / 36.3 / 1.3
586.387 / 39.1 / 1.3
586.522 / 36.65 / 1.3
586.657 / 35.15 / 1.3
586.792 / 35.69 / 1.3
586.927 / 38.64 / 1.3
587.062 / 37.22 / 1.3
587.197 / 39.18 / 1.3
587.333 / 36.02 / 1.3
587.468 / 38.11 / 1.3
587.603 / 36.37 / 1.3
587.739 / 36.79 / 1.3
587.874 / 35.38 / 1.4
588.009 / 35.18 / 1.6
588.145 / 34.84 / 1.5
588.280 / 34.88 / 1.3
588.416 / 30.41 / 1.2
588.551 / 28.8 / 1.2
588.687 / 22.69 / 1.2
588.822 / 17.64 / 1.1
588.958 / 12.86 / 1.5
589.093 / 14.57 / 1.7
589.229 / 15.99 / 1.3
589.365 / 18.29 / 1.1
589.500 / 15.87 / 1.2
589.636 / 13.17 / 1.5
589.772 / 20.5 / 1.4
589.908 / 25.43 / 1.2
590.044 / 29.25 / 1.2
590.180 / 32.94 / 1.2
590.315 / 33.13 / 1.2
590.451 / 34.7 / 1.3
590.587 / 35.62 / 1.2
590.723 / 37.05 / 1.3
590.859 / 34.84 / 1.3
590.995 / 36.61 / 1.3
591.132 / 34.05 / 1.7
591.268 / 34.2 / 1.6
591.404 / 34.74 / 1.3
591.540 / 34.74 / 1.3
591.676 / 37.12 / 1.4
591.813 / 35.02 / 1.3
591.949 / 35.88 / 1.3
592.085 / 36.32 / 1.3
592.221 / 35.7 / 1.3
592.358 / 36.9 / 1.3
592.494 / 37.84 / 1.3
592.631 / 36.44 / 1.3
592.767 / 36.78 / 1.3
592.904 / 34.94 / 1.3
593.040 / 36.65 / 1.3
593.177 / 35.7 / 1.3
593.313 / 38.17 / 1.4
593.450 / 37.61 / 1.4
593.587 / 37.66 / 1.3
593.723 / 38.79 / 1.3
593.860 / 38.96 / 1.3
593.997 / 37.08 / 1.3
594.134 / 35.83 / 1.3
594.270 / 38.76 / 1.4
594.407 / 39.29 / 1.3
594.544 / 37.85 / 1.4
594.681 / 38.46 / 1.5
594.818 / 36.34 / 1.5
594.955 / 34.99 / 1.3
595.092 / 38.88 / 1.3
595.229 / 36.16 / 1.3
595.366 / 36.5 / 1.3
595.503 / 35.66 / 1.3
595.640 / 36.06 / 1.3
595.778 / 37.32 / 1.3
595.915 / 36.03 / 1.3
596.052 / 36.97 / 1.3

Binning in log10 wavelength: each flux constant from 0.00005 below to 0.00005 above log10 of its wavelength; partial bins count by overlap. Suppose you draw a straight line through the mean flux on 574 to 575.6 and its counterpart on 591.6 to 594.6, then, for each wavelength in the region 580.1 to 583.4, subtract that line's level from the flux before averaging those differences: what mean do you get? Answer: 1.1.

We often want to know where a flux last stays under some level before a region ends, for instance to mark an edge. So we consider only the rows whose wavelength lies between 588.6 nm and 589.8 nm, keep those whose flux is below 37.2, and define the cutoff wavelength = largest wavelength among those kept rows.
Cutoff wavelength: 589.772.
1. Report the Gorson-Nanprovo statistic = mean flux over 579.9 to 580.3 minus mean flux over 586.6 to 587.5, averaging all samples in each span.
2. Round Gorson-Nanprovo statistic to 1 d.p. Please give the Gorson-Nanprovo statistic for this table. 2.7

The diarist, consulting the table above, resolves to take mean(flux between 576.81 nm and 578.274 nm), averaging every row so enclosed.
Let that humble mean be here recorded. 38.2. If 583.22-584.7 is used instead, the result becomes 38.9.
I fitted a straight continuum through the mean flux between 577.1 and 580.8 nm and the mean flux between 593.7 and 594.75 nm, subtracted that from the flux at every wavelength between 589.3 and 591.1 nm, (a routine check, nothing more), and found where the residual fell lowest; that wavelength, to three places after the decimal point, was 589.636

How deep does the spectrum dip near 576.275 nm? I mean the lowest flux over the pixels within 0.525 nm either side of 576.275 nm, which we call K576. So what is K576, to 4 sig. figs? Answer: 35.49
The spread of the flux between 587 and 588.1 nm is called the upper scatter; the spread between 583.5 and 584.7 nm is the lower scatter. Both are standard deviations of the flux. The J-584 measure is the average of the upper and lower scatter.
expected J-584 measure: 1.3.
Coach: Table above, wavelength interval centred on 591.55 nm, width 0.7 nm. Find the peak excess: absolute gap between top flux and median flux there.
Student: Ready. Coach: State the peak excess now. 2.4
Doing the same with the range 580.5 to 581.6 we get 3.5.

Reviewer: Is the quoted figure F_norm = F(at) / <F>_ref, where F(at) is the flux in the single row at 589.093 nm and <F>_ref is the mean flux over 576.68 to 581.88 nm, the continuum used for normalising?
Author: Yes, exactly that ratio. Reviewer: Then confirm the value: 0.38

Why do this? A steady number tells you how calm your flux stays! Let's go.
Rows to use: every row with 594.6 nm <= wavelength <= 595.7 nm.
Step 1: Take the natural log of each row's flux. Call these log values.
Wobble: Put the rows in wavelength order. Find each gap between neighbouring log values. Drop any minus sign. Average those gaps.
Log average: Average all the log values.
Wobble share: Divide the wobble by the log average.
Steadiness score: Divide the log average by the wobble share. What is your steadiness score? 287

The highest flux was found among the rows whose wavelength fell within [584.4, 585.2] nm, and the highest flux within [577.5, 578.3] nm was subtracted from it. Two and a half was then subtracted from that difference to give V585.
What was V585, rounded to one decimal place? -3.0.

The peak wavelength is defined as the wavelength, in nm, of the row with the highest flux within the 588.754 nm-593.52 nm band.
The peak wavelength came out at 593.313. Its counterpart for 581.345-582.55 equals 581.814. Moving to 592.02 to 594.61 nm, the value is 594.407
